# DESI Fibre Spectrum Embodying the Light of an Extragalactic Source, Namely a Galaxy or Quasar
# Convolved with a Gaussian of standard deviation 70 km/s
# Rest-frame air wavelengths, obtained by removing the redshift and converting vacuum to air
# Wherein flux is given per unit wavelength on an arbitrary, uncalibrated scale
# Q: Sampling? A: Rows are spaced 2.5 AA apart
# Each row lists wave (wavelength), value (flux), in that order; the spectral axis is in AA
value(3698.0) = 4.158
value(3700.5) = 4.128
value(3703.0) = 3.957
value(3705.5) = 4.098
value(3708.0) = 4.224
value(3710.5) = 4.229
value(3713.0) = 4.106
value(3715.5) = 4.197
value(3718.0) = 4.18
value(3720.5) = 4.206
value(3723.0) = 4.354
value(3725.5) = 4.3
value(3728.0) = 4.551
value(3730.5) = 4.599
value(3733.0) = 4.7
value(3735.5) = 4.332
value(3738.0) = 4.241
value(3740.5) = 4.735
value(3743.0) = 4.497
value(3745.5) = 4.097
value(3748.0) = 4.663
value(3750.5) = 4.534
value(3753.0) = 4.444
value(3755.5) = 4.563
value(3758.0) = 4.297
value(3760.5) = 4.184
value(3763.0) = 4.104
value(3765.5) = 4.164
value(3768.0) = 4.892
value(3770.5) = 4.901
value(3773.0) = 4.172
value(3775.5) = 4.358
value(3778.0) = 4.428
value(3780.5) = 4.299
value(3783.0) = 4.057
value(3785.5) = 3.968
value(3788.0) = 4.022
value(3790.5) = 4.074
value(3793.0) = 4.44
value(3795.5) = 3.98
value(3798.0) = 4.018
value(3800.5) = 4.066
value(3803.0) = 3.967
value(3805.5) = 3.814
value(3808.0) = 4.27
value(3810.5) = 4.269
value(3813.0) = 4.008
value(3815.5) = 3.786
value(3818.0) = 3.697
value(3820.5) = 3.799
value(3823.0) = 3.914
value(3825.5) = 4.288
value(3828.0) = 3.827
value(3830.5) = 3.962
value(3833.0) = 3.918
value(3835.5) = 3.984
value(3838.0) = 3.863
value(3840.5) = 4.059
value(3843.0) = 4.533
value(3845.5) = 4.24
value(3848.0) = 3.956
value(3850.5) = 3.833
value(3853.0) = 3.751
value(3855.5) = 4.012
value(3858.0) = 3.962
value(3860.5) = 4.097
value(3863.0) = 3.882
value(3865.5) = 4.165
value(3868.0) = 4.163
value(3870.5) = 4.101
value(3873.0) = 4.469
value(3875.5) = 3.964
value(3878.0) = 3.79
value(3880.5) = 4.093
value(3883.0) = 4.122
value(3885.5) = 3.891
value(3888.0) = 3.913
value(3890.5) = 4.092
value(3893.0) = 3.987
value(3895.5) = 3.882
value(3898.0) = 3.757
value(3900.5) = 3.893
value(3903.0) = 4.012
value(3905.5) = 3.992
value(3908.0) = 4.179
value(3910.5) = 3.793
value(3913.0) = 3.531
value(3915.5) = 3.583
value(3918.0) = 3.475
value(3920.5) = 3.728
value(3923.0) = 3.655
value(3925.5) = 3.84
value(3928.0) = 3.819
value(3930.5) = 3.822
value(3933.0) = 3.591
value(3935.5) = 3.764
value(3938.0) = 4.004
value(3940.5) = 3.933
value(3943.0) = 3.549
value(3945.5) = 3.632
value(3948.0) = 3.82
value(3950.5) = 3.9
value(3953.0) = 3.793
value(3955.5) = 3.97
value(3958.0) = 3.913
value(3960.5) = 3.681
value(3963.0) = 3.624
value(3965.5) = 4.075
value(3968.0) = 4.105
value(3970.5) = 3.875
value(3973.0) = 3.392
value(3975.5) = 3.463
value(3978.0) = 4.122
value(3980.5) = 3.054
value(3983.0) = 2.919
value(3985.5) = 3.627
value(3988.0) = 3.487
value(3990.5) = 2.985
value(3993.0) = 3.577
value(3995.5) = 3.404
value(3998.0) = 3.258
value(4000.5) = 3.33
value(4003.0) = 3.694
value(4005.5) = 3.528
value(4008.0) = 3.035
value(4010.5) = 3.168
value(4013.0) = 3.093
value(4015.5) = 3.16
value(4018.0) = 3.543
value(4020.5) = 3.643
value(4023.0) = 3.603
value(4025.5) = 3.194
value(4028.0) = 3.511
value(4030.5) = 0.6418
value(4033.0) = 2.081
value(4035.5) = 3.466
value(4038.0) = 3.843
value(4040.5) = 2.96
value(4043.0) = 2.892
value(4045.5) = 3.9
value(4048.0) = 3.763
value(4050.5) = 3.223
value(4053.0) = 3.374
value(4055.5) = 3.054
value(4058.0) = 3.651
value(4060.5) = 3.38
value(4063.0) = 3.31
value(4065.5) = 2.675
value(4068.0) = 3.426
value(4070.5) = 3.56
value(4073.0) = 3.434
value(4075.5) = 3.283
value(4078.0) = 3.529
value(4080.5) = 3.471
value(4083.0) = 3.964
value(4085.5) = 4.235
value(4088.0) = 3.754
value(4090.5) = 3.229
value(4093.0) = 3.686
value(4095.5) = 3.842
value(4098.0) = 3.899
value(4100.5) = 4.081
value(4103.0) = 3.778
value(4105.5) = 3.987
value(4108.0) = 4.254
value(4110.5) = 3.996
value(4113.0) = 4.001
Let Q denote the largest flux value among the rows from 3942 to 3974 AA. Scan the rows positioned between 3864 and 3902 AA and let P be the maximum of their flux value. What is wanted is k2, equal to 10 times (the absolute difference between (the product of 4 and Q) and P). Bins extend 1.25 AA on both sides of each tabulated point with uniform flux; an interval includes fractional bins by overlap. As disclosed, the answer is 120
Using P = 4.469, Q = 4.105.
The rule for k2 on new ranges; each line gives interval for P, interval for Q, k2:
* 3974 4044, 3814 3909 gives 140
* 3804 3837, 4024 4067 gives 113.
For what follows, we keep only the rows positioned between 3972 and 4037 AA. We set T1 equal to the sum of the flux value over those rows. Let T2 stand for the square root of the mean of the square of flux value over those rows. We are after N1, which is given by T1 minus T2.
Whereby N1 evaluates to 81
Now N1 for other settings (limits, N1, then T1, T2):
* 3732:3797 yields 109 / 113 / 4.4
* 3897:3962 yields 95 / 99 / 3.8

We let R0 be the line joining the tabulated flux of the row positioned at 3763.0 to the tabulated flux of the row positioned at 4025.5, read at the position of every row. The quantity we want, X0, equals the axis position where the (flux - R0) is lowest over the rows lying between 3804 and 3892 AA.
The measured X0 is 3818.0 AA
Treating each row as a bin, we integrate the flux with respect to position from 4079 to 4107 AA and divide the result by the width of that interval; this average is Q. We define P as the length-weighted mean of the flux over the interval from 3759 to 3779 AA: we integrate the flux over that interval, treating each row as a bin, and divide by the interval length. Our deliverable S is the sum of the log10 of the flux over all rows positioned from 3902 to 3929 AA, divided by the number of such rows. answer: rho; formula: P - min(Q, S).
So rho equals 3.8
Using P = 4.4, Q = 3.81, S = 0.577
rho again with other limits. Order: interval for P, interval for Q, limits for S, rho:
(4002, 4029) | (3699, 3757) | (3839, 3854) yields 2.8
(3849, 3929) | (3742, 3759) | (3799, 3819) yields 3.3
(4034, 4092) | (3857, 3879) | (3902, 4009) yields 2.9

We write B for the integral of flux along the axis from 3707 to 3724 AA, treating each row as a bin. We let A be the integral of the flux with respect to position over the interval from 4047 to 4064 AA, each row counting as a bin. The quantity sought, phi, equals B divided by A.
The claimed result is 1.24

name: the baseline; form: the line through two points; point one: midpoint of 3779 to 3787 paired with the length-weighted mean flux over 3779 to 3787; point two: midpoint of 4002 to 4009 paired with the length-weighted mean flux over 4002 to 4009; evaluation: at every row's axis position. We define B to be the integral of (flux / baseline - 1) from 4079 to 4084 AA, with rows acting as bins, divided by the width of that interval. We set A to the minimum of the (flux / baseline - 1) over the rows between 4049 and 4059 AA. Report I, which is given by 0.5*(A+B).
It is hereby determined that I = 0.05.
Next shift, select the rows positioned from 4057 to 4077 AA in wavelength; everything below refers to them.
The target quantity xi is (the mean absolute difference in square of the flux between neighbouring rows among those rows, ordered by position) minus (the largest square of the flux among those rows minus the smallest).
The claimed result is -4.2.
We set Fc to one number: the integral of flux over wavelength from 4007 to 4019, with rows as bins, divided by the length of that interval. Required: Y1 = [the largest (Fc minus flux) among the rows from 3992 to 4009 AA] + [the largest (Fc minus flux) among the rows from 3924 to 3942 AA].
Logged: -0.23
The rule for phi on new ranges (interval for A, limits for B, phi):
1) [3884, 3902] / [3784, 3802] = 1.04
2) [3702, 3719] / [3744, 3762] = 1.12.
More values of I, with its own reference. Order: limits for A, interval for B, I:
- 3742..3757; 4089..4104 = 0.08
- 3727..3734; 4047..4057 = 0.04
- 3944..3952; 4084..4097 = 0.10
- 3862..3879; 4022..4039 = -0.07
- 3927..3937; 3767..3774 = 0.05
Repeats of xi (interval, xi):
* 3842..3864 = -5.0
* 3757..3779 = -5.0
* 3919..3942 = -2.2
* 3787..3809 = -3.4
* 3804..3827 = -3.1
